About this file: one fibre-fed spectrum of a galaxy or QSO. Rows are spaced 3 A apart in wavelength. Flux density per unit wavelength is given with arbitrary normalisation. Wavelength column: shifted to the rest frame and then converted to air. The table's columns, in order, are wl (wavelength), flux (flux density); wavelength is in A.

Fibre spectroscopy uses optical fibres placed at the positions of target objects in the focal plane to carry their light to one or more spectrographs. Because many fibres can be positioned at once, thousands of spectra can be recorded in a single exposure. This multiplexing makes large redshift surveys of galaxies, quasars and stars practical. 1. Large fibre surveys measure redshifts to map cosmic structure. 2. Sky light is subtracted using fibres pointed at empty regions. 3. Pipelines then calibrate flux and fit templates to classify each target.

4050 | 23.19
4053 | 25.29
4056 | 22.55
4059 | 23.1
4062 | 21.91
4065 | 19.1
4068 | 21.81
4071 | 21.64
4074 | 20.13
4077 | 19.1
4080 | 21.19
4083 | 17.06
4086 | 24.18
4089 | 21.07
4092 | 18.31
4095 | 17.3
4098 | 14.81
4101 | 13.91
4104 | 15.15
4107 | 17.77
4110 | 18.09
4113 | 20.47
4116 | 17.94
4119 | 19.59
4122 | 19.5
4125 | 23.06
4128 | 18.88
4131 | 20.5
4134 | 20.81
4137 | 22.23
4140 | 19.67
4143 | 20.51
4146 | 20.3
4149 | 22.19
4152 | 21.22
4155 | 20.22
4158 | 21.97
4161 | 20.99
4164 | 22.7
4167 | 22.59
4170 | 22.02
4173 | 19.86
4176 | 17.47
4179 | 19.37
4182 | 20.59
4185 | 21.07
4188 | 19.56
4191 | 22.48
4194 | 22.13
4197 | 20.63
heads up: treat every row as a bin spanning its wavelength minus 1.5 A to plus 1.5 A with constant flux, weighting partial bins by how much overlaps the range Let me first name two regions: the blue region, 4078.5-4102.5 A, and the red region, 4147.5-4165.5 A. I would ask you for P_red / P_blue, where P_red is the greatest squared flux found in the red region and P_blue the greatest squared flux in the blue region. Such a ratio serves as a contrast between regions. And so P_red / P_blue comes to 0.88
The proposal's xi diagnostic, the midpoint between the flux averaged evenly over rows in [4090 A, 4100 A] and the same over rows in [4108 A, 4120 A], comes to 17.9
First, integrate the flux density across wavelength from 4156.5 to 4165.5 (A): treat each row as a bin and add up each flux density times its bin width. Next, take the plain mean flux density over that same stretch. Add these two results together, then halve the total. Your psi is 109.4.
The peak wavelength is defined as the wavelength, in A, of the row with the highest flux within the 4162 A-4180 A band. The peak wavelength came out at 4164 A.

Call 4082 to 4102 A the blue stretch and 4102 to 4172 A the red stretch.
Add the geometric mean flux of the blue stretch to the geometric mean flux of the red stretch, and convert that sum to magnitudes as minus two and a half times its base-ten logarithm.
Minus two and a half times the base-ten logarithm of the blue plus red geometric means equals -3.95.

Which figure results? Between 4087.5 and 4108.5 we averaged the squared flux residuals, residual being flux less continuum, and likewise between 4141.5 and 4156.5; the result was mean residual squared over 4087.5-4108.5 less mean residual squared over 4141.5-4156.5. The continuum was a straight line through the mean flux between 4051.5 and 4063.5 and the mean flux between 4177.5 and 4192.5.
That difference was 34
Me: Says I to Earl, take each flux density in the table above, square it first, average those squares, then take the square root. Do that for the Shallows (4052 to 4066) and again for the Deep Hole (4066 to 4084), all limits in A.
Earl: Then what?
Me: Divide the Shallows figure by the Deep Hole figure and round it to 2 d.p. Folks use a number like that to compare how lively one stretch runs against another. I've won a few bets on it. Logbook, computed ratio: 1.11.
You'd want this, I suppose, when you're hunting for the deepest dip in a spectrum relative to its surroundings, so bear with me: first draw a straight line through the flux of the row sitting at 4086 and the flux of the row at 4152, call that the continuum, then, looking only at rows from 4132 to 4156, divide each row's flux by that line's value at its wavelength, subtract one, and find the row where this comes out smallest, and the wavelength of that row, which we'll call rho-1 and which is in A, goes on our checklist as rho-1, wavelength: 4140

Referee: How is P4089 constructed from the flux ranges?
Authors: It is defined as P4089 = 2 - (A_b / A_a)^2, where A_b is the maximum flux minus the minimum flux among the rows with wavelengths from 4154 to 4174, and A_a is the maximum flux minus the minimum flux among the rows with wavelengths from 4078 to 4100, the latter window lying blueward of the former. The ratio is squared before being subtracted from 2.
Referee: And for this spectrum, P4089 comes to 1.9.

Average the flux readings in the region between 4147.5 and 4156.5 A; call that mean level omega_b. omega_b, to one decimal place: 21.2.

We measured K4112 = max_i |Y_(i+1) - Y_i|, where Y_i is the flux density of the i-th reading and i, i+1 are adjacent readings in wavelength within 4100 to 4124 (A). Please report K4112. 2.62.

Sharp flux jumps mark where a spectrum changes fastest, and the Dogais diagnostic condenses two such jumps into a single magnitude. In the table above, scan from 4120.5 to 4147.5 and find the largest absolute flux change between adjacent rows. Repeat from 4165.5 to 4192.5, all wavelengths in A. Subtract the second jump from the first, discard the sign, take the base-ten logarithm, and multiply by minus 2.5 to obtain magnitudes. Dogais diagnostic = -0.25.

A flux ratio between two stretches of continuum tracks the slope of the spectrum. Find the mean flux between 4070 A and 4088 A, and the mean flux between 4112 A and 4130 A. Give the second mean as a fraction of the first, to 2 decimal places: 0.97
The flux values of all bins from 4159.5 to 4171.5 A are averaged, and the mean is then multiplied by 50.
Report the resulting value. 1104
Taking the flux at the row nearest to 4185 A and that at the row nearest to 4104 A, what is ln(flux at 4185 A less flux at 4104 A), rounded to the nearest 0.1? 1.8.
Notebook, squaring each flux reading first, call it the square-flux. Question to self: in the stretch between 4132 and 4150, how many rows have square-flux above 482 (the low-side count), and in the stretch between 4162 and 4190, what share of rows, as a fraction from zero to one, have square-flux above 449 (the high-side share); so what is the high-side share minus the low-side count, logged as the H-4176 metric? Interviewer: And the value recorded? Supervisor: -1.7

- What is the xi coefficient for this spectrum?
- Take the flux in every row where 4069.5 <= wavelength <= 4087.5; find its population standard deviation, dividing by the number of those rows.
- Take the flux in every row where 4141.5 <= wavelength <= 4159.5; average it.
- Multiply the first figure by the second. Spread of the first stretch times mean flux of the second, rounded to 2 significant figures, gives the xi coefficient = 47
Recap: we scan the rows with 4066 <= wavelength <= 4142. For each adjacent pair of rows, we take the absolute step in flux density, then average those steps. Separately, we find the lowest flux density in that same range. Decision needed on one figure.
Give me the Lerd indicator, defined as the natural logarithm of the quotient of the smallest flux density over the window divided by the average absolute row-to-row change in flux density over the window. 1.88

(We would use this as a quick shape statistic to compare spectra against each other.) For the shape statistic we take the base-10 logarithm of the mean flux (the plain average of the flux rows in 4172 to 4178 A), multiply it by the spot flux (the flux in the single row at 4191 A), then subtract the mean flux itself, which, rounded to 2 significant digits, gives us 9.9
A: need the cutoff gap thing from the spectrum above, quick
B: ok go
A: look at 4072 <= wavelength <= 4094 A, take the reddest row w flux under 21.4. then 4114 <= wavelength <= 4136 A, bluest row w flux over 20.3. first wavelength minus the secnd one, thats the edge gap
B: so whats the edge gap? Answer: -33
